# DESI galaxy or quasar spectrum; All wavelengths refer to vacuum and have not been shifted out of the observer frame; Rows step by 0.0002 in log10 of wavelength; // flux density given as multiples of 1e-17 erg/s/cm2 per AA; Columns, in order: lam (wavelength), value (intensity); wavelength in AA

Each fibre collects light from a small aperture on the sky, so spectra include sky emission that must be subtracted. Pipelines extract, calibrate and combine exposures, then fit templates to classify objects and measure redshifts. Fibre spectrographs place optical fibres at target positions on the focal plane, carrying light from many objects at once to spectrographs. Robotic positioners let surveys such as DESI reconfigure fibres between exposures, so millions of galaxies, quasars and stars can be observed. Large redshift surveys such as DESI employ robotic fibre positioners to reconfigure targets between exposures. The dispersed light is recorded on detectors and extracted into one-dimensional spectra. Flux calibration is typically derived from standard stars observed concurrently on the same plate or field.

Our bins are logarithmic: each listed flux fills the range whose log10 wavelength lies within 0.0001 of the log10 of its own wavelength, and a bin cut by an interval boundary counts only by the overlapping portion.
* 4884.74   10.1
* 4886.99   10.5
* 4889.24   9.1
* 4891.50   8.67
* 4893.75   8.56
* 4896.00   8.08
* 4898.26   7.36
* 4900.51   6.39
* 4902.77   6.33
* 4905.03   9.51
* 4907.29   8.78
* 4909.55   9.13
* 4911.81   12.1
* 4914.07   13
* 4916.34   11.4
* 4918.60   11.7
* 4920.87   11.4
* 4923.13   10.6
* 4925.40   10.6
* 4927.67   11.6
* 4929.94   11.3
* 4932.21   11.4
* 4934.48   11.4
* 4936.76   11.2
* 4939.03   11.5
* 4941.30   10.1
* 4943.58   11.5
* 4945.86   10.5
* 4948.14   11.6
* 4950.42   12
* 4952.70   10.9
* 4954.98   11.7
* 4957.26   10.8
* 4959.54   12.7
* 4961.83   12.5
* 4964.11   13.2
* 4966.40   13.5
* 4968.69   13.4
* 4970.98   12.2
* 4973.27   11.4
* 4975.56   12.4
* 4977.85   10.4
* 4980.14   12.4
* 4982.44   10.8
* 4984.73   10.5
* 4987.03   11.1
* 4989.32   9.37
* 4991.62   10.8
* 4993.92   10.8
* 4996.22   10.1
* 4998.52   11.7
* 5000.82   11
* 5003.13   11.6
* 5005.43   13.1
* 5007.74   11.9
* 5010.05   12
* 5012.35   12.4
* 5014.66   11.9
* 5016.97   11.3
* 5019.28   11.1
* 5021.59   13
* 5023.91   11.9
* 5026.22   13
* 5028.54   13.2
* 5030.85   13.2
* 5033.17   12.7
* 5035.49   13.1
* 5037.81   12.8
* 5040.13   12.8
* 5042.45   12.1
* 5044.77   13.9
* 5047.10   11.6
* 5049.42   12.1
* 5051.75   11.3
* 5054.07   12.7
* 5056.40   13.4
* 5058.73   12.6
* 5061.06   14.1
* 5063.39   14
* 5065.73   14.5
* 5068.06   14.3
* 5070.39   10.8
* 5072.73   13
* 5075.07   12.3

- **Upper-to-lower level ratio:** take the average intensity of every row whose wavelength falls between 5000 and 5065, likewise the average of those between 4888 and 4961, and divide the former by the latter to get 1.20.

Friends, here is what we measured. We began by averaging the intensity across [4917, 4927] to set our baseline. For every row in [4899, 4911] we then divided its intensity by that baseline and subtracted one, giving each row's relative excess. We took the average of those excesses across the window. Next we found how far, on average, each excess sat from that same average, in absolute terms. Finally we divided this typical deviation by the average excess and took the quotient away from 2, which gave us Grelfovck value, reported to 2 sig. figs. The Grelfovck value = 2.4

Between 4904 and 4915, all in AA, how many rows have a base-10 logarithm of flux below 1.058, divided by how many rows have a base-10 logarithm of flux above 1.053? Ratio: 1.50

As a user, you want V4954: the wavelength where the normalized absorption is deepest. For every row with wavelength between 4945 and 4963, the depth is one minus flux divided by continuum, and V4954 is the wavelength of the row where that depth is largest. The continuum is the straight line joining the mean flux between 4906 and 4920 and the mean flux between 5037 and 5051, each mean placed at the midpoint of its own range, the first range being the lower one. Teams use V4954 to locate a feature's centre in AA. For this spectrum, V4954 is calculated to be 4945.86 AA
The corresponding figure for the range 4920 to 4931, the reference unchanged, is 4925.40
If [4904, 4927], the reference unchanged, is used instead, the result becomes 4907.29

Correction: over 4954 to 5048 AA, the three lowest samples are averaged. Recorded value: 10.0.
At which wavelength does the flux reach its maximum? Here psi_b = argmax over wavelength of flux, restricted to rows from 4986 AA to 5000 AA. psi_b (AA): 4998.52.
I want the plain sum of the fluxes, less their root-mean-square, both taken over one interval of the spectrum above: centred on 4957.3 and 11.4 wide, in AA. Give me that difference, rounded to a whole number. 47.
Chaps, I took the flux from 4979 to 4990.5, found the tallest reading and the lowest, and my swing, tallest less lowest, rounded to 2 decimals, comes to 3.03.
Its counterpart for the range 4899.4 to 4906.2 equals 3.18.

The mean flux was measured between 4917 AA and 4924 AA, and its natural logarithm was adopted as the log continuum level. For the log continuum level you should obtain 2.42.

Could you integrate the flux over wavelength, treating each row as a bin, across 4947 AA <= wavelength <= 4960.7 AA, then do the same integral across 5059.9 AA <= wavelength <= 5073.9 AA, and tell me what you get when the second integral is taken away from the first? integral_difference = -29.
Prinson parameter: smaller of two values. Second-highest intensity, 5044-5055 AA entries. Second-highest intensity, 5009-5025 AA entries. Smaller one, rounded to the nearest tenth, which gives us 12.4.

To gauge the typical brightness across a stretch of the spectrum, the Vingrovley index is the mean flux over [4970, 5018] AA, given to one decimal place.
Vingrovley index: 11.4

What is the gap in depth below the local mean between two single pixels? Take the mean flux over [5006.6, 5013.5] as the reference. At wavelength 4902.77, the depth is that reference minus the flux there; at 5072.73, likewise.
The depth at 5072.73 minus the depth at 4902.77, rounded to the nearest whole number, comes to -7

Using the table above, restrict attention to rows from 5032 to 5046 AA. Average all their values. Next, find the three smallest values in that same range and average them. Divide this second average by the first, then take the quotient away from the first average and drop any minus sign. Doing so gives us 11.9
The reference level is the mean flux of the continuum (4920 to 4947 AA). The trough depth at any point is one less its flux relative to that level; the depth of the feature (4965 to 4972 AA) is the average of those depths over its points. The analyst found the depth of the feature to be -0.18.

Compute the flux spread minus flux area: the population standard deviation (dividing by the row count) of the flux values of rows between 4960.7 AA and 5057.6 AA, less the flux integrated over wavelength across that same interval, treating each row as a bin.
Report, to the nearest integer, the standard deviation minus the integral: -1166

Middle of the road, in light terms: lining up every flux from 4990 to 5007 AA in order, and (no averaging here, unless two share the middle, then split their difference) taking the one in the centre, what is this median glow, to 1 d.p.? 11.0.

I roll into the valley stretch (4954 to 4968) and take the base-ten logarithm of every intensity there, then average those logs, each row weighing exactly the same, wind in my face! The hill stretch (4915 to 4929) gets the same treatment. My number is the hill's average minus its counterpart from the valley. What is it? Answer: -0.043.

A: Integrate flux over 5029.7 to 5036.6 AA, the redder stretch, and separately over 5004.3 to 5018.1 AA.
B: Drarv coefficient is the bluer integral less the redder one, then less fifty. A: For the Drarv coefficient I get 27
